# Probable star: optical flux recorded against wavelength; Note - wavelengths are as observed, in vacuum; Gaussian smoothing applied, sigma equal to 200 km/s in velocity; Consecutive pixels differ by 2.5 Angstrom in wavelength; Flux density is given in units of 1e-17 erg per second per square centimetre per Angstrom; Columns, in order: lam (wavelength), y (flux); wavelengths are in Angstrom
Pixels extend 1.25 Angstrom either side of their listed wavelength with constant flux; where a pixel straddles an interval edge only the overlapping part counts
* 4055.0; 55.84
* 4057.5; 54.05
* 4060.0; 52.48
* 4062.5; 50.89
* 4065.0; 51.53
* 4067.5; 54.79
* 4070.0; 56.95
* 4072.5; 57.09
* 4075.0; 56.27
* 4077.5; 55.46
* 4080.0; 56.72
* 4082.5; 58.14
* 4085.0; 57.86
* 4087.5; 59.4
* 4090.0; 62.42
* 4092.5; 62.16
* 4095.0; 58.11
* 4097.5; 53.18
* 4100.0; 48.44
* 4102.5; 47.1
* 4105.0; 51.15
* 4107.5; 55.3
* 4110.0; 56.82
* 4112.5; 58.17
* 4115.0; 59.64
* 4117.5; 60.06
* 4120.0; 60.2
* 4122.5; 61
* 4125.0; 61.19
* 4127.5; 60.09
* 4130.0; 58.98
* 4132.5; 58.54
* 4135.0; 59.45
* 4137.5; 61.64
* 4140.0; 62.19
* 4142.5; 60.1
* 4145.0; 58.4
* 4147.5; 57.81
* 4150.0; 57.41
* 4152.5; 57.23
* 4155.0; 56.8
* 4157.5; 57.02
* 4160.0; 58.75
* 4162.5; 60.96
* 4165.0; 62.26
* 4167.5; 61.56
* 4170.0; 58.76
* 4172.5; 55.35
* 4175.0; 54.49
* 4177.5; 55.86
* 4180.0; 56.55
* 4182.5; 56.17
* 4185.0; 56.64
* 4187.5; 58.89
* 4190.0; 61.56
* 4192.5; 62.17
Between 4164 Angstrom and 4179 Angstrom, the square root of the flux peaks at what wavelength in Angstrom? 4165.0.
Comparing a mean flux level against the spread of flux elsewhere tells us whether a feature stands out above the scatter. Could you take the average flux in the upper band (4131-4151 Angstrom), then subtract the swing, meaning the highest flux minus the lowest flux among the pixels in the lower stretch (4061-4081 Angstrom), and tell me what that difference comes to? 53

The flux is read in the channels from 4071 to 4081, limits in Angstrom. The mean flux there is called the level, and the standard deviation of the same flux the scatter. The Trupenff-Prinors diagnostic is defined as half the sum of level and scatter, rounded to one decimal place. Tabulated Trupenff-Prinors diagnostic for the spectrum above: 28.5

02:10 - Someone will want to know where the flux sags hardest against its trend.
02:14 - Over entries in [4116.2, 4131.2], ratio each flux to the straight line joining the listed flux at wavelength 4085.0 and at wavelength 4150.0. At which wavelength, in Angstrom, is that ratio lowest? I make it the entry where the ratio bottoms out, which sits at 4130.0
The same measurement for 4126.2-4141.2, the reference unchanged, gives 4132.5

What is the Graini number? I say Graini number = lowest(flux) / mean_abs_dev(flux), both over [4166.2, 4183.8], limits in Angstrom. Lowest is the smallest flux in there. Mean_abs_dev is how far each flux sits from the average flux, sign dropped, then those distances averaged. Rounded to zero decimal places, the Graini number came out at 30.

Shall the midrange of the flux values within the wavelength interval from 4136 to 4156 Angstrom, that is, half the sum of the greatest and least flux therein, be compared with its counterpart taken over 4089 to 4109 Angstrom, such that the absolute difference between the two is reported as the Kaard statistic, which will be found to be 4.7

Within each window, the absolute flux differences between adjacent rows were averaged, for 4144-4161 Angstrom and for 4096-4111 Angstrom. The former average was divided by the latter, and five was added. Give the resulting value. 5.2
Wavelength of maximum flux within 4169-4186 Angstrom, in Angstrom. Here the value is 4170.0 Angstrom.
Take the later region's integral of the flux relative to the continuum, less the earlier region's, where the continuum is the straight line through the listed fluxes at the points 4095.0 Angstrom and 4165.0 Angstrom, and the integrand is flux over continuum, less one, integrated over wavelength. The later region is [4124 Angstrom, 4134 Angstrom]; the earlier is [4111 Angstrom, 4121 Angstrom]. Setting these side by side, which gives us -0.1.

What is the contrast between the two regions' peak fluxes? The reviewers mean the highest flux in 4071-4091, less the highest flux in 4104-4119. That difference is 2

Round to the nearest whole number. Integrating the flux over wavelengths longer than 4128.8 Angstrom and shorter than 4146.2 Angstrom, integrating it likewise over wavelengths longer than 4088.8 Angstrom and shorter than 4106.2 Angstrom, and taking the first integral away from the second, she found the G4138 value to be -92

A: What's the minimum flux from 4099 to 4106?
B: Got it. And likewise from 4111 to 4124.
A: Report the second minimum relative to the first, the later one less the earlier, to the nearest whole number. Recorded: 11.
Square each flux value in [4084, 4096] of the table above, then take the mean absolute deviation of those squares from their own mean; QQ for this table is 222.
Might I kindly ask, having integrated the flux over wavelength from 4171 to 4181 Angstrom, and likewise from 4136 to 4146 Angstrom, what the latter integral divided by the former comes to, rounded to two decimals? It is 1.09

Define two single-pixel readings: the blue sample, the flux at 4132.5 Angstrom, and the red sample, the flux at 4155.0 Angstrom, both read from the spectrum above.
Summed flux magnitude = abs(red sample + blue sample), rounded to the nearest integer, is 115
